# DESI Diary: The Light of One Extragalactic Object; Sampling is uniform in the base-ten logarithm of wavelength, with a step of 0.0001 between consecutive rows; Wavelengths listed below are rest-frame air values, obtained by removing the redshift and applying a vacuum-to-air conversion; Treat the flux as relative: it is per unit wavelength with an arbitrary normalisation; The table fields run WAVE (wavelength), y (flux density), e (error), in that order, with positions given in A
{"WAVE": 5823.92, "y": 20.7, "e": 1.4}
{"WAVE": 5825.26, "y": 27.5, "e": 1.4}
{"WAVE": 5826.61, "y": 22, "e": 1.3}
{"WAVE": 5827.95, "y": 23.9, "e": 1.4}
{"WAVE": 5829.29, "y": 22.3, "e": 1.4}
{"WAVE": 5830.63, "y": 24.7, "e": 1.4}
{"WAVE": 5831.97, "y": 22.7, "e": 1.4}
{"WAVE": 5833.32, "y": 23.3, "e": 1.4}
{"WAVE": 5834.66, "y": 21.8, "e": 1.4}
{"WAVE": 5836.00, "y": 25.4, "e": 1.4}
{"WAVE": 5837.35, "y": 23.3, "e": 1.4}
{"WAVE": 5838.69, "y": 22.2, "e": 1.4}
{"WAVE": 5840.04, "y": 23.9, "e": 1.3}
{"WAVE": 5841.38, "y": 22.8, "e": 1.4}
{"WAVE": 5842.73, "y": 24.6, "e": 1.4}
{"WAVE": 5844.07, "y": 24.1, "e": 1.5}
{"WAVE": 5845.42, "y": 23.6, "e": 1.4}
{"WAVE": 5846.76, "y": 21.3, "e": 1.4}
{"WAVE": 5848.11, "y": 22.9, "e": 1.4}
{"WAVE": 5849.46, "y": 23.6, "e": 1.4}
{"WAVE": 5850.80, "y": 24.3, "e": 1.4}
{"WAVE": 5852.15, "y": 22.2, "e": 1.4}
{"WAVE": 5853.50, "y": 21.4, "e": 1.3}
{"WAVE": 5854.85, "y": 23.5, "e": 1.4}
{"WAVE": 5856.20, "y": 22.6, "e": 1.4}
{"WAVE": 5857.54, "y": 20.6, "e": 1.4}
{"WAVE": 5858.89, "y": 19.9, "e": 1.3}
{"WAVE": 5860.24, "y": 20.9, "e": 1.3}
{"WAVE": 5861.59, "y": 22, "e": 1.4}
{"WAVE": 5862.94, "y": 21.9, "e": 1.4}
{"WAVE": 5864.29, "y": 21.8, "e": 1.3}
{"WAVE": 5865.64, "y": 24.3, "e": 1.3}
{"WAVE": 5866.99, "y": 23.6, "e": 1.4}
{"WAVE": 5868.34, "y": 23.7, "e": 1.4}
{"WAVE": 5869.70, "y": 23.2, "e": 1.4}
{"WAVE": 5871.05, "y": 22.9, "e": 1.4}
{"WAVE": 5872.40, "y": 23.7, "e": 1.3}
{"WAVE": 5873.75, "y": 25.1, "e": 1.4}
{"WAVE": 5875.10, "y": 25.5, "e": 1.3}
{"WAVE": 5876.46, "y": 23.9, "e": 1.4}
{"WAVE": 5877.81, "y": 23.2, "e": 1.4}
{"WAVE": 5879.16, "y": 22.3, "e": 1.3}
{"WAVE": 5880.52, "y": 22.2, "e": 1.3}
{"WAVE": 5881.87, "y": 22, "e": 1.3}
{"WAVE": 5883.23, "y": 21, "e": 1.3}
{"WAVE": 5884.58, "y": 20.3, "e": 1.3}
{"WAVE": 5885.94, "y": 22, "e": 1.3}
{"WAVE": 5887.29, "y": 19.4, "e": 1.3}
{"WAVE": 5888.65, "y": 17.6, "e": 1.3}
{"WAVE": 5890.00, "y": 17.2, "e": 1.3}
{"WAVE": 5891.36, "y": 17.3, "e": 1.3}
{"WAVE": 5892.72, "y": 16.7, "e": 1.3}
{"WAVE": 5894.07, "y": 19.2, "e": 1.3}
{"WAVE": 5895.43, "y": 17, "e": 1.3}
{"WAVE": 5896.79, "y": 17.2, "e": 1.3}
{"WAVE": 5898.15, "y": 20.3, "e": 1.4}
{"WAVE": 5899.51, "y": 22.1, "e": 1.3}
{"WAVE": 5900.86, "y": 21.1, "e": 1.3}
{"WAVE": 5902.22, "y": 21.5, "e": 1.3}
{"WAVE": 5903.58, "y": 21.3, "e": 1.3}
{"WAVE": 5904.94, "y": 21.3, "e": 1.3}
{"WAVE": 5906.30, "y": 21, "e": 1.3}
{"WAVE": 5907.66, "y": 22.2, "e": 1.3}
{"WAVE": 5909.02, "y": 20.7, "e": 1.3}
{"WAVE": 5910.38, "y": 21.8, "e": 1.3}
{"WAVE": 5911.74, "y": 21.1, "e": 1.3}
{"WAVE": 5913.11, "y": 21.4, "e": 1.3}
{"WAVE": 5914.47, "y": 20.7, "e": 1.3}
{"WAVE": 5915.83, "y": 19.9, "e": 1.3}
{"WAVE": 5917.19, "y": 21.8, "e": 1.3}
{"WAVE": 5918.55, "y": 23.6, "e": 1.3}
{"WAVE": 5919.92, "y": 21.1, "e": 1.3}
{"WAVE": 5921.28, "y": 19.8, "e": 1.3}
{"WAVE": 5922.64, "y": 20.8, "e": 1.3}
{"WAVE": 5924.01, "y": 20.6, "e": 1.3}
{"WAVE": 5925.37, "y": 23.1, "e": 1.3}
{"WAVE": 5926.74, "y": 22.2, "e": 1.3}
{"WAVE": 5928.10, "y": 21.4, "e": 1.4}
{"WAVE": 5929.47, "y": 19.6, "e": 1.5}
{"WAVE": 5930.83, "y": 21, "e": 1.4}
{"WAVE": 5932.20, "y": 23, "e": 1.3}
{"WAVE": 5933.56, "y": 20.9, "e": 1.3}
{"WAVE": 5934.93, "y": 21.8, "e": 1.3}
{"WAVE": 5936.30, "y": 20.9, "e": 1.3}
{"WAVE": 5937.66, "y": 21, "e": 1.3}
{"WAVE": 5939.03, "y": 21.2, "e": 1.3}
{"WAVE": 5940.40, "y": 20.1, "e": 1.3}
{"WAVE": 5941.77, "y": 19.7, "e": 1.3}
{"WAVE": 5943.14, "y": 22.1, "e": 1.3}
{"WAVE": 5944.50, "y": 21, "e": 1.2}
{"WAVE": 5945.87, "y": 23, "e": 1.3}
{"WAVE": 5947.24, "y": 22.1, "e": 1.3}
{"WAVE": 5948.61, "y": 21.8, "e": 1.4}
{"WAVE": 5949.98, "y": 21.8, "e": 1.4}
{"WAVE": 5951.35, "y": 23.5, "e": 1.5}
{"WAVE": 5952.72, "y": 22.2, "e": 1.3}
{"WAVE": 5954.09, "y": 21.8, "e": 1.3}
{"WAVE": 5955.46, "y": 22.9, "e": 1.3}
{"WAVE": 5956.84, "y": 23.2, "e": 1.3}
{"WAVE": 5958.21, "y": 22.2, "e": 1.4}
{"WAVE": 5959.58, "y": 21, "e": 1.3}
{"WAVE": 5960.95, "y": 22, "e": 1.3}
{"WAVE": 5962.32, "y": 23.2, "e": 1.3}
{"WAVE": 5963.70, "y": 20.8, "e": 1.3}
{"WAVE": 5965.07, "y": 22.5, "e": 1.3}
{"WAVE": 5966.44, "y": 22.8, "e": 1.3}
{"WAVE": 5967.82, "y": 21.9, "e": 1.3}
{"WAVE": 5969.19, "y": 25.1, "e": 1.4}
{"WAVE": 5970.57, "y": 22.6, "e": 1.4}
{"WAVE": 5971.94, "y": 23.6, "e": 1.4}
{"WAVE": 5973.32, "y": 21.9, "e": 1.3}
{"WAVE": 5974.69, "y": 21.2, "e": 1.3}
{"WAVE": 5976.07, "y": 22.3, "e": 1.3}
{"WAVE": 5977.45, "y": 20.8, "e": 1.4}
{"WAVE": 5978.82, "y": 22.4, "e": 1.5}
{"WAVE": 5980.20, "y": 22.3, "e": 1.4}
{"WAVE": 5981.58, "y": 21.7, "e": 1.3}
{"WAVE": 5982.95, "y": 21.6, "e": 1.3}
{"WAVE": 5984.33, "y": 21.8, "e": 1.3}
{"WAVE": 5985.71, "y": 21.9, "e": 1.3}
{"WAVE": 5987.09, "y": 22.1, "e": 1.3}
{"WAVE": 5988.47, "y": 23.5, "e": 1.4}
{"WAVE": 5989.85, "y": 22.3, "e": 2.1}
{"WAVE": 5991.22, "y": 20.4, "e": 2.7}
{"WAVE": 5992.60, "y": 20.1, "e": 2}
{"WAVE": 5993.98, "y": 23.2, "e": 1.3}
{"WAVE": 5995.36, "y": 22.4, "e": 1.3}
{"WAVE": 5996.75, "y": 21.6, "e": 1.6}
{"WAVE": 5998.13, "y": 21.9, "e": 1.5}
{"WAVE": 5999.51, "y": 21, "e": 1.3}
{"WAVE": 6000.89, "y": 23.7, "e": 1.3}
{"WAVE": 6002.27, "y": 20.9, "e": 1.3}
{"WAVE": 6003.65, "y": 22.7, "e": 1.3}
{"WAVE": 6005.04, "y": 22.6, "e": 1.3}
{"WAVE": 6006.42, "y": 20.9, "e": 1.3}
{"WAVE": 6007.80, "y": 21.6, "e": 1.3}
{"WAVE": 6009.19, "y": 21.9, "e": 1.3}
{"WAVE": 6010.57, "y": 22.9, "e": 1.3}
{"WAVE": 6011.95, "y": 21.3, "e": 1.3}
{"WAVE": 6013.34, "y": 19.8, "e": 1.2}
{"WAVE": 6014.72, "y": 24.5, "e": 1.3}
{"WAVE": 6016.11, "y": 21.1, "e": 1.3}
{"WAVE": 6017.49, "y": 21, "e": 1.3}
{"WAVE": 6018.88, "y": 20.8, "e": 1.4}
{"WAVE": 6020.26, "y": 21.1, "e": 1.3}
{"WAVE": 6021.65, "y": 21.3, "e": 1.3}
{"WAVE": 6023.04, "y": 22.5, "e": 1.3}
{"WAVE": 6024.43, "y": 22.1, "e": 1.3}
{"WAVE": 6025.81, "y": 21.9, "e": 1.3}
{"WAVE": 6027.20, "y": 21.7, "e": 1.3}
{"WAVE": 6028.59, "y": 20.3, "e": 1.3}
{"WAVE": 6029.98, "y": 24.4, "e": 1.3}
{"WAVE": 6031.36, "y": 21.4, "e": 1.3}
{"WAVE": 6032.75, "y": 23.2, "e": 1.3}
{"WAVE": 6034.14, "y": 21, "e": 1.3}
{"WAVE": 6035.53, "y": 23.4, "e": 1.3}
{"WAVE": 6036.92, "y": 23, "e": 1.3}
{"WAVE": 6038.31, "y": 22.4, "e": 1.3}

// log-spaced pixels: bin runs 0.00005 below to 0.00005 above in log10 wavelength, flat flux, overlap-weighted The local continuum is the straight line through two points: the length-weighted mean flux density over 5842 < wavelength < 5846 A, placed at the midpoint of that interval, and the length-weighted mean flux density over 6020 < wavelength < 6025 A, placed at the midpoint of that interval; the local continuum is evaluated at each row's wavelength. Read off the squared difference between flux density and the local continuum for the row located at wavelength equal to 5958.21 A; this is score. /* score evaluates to 0.2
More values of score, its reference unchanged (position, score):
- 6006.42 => 1.1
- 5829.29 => 3.9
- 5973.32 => 0.2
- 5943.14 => 0.5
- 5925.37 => 0.0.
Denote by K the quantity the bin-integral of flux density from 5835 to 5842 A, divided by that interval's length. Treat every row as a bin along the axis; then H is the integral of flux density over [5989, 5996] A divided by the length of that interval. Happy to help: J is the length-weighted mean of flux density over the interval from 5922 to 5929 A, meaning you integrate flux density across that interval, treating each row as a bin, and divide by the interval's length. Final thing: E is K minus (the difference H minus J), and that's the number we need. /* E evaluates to 23.2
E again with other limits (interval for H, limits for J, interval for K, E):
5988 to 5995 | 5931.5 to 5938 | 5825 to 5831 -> 23.5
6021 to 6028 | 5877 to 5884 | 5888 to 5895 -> 17.9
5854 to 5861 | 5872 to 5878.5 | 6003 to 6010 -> 24.7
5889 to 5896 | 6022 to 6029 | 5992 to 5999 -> 26.0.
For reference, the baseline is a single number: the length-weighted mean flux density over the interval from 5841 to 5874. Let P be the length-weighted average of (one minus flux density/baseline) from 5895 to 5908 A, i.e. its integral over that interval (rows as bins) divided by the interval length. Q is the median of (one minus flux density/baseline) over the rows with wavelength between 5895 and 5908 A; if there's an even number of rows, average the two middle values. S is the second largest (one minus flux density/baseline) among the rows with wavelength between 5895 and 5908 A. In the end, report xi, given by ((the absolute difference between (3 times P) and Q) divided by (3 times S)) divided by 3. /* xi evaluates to 0.10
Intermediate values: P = 0.099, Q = 0.070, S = 0.25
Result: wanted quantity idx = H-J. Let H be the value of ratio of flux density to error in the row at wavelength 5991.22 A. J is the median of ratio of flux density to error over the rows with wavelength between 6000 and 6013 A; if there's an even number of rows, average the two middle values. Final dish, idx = -9.3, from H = 7.6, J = 16.8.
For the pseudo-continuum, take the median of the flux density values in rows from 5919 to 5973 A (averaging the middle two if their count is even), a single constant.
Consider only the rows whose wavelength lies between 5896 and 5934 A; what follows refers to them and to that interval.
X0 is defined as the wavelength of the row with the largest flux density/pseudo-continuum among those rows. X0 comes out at 5918.55 A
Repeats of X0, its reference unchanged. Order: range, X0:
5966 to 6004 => 5969.19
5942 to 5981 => 5969.19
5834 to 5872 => 5836.00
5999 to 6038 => 6014.72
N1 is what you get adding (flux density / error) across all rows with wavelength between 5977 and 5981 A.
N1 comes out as 45.7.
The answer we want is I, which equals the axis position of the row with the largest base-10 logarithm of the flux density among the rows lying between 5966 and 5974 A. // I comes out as 5969.19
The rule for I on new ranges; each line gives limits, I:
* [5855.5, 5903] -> 5875.10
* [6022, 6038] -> 6029.98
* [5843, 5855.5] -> 5850.80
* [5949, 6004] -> 5969.19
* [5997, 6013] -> 6000.89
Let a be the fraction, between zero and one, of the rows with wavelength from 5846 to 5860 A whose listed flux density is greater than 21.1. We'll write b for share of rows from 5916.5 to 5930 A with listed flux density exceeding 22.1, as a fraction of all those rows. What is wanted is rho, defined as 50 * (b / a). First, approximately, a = 0.8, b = 0.30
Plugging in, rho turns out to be 19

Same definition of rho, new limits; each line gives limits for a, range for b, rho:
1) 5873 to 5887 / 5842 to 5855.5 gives 50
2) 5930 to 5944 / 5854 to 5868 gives 50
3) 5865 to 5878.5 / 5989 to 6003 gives 20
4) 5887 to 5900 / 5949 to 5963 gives 300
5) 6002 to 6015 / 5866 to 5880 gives 71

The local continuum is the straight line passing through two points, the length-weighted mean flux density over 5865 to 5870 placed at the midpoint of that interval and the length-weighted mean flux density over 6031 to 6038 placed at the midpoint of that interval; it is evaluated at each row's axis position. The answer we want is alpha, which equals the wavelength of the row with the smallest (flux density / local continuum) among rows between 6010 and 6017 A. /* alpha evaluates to 6013.34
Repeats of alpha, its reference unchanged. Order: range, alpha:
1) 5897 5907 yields 5898.15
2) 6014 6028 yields 6018.88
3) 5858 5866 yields 5858.89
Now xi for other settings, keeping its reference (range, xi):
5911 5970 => 0.08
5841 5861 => 0.04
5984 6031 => 0.08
